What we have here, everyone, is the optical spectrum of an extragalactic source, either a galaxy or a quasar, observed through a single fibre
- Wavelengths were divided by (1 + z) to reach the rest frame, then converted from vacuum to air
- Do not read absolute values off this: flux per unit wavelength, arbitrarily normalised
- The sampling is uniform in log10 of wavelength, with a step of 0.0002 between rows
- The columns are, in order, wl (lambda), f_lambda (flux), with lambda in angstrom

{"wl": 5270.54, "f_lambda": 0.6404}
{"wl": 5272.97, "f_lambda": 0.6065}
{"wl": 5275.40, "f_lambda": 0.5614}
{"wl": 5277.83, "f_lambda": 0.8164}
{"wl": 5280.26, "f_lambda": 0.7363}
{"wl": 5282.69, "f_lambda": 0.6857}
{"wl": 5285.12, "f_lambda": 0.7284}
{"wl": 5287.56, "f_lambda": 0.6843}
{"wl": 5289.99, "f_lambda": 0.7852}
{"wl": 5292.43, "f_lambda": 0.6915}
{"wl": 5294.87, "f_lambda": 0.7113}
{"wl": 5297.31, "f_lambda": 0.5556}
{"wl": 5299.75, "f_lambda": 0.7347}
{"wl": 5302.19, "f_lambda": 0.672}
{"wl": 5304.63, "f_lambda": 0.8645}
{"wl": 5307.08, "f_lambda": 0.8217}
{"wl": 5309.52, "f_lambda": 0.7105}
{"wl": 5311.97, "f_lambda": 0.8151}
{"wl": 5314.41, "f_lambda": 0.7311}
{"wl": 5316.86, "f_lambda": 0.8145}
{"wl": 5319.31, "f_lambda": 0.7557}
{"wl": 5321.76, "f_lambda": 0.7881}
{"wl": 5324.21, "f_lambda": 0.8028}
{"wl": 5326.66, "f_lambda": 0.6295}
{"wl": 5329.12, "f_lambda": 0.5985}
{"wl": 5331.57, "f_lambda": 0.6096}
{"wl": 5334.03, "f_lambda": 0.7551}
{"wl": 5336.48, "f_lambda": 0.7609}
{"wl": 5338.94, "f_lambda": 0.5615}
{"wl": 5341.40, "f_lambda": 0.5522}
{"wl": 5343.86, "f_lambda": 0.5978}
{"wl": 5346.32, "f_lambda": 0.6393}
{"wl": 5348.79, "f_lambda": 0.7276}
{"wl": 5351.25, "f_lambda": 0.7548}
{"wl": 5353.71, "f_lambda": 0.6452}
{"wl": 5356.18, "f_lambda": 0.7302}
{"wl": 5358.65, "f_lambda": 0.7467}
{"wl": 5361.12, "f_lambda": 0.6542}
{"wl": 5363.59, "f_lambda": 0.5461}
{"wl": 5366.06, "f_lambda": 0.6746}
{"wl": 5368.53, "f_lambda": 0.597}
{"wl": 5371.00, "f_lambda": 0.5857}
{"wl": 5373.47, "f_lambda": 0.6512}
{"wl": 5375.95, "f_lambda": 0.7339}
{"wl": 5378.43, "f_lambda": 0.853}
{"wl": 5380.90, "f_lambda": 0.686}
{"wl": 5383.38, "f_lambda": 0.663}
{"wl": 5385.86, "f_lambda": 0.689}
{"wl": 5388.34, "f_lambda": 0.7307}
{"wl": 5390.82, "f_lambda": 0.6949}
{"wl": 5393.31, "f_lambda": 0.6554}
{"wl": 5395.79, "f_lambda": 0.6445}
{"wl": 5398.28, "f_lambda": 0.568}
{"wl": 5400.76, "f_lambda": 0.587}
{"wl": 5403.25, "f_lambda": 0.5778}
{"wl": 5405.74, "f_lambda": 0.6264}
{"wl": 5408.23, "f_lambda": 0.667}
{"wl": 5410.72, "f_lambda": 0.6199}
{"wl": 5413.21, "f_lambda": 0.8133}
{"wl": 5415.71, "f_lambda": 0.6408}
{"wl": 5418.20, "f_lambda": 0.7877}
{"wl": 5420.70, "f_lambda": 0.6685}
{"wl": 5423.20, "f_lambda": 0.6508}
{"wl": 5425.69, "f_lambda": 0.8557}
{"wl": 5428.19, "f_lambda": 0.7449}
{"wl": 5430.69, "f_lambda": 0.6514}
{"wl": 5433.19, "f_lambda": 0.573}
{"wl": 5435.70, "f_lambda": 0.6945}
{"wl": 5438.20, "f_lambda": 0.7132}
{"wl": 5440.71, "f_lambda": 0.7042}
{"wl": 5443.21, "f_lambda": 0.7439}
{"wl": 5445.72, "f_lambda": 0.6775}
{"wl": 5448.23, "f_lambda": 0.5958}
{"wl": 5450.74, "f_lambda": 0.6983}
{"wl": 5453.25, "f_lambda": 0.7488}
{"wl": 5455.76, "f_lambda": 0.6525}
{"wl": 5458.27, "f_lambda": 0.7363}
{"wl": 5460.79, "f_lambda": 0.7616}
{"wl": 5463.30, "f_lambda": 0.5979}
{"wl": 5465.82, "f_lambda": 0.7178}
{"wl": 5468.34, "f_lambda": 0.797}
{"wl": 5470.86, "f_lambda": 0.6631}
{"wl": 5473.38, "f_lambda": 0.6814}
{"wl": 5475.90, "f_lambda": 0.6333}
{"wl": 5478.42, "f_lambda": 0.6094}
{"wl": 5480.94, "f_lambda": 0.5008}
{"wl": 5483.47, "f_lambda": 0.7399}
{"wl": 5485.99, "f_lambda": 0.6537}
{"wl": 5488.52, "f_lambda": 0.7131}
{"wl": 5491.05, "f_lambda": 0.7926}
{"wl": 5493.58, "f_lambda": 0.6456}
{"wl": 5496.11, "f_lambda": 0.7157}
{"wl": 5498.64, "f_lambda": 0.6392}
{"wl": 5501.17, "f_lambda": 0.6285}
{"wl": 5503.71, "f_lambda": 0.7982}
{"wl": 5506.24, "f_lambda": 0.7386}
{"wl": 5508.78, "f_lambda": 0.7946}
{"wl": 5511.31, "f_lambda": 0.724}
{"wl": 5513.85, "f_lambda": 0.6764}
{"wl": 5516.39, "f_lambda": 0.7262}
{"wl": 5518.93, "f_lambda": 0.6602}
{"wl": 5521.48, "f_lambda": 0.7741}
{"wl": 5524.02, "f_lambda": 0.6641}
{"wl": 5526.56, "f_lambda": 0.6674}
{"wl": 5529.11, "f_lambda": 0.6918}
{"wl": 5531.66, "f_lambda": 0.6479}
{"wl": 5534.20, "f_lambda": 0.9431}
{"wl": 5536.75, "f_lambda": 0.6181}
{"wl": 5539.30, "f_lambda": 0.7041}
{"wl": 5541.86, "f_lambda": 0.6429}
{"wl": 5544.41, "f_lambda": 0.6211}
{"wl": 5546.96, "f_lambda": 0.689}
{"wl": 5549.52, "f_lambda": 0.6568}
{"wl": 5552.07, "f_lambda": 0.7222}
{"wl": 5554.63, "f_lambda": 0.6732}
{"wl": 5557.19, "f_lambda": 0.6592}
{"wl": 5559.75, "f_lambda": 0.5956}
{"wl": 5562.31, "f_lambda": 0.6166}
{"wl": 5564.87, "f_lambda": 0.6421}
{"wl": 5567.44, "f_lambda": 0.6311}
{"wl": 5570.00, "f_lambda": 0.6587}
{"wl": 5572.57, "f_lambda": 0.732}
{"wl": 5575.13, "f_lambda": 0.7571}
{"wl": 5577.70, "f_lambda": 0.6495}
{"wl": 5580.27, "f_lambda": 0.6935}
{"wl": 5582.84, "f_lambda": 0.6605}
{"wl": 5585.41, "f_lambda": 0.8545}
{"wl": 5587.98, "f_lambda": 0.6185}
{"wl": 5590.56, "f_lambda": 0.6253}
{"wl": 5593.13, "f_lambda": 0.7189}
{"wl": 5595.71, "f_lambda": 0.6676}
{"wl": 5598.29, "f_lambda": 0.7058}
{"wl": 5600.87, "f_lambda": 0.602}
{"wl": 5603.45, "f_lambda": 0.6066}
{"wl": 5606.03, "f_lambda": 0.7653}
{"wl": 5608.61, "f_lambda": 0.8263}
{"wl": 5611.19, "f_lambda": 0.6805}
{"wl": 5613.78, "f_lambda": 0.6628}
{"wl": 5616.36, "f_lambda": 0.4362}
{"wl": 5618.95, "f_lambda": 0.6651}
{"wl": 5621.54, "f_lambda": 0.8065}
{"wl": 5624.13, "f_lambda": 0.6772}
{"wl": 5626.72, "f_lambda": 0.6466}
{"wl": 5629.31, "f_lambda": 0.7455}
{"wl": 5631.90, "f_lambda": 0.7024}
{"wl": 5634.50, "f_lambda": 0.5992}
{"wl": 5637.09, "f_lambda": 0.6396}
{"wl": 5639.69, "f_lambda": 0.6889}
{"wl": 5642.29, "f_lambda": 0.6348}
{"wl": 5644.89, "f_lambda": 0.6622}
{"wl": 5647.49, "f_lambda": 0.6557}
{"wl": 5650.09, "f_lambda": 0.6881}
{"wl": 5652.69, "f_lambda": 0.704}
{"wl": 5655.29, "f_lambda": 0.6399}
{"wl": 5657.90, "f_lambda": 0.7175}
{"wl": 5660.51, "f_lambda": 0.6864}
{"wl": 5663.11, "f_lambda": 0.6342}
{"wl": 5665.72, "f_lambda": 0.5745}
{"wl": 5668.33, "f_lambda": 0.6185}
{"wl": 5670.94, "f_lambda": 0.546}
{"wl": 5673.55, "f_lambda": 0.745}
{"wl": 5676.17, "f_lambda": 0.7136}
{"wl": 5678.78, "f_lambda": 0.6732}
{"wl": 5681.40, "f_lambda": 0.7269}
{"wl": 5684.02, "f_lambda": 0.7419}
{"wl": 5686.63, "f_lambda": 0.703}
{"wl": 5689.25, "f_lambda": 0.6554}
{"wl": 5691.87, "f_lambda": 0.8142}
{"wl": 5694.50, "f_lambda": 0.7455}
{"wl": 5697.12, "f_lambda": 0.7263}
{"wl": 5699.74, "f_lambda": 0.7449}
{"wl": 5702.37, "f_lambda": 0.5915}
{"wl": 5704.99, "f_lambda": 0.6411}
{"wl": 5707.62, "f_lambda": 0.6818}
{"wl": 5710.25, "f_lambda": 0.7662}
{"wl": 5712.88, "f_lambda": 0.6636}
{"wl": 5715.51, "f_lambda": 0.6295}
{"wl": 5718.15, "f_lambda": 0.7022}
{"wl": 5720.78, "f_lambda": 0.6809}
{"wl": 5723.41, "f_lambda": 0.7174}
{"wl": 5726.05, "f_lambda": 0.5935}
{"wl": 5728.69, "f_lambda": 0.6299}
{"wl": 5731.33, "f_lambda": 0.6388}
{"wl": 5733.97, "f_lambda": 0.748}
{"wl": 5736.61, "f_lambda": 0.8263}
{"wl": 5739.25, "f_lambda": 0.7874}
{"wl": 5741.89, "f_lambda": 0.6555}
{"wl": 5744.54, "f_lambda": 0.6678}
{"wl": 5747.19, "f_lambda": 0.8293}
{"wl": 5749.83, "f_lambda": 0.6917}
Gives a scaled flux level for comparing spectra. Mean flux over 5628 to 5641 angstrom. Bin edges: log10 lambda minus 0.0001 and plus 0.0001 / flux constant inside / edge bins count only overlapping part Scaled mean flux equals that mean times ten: 6.75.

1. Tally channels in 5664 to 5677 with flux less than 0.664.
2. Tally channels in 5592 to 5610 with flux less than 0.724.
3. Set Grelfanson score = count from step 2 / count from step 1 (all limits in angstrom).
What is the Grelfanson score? 1.7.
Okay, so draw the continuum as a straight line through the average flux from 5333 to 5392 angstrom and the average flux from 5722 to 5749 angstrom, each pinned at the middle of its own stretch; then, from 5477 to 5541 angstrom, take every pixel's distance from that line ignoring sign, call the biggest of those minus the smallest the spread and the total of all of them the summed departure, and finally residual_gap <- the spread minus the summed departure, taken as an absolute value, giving 1.30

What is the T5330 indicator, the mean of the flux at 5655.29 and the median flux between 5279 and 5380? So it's 0.68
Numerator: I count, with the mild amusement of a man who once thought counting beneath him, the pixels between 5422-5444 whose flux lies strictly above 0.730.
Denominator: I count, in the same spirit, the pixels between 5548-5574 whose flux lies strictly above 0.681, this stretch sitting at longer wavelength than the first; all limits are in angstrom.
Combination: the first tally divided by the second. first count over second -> 1.5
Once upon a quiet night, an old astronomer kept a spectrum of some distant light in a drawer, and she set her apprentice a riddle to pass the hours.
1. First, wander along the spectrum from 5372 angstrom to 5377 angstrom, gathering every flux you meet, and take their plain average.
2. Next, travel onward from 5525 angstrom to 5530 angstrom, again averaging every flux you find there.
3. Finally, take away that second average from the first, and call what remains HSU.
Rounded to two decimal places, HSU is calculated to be 0.01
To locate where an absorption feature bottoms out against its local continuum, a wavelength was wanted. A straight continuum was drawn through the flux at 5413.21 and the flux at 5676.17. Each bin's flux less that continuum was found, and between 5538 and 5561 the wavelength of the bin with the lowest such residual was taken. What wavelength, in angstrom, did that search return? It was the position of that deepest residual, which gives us 5559.75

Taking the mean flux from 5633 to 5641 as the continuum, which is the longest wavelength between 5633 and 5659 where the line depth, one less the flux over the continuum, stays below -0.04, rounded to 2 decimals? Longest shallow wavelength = 5657.90 angstrom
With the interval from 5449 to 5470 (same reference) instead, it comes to 5468.34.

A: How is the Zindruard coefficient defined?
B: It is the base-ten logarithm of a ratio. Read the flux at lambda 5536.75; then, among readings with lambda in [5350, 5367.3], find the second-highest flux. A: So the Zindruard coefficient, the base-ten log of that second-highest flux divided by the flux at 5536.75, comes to 0.082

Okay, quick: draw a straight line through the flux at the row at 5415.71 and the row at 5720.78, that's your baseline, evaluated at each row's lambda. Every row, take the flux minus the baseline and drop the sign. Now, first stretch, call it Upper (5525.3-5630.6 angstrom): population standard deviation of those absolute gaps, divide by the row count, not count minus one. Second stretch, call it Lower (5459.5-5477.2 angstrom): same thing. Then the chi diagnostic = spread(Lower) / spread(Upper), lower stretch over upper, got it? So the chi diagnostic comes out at 0.75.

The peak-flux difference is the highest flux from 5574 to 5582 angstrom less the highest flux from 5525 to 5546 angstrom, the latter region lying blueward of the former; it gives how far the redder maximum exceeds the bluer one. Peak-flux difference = -0.19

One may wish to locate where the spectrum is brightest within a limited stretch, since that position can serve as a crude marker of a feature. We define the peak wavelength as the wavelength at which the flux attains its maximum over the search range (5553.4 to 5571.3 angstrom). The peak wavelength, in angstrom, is 5554.63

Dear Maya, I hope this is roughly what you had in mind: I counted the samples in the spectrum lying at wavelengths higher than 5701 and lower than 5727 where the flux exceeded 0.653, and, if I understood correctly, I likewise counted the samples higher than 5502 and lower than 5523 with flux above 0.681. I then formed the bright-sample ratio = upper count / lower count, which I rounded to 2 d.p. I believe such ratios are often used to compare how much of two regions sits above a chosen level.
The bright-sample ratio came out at 1.00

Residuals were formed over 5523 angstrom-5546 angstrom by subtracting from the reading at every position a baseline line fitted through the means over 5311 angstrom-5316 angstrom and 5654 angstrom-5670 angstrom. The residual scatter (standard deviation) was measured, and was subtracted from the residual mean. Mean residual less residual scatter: -0.10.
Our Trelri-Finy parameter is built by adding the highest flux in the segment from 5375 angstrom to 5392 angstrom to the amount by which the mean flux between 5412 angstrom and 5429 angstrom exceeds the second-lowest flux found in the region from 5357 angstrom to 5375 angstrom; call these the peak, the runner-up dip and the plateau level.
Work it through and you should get 1.00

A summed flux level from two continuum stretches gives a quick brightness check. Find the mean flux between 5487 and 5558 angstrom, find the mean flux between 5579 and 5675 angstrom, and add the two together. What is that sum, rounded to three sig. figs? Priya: 1.37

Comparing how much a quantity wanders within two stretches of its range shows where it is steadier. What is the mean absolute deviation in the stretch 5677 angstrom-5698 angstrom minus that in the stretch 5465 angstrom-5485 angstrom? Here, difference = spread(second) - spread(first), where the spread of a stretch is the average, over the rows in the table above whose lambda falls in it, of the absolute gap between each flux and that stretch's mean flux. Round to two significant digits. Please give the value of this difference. -0.032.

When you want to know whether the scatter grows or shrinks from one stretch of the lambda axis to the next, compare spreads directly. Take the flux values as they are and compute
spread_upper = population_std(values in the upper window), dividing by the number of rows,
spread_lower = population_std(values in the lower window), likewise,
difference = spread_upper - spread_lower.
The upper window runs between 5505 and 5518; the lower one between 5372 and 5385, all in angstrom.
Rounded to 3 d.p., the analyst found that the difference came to -0.036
